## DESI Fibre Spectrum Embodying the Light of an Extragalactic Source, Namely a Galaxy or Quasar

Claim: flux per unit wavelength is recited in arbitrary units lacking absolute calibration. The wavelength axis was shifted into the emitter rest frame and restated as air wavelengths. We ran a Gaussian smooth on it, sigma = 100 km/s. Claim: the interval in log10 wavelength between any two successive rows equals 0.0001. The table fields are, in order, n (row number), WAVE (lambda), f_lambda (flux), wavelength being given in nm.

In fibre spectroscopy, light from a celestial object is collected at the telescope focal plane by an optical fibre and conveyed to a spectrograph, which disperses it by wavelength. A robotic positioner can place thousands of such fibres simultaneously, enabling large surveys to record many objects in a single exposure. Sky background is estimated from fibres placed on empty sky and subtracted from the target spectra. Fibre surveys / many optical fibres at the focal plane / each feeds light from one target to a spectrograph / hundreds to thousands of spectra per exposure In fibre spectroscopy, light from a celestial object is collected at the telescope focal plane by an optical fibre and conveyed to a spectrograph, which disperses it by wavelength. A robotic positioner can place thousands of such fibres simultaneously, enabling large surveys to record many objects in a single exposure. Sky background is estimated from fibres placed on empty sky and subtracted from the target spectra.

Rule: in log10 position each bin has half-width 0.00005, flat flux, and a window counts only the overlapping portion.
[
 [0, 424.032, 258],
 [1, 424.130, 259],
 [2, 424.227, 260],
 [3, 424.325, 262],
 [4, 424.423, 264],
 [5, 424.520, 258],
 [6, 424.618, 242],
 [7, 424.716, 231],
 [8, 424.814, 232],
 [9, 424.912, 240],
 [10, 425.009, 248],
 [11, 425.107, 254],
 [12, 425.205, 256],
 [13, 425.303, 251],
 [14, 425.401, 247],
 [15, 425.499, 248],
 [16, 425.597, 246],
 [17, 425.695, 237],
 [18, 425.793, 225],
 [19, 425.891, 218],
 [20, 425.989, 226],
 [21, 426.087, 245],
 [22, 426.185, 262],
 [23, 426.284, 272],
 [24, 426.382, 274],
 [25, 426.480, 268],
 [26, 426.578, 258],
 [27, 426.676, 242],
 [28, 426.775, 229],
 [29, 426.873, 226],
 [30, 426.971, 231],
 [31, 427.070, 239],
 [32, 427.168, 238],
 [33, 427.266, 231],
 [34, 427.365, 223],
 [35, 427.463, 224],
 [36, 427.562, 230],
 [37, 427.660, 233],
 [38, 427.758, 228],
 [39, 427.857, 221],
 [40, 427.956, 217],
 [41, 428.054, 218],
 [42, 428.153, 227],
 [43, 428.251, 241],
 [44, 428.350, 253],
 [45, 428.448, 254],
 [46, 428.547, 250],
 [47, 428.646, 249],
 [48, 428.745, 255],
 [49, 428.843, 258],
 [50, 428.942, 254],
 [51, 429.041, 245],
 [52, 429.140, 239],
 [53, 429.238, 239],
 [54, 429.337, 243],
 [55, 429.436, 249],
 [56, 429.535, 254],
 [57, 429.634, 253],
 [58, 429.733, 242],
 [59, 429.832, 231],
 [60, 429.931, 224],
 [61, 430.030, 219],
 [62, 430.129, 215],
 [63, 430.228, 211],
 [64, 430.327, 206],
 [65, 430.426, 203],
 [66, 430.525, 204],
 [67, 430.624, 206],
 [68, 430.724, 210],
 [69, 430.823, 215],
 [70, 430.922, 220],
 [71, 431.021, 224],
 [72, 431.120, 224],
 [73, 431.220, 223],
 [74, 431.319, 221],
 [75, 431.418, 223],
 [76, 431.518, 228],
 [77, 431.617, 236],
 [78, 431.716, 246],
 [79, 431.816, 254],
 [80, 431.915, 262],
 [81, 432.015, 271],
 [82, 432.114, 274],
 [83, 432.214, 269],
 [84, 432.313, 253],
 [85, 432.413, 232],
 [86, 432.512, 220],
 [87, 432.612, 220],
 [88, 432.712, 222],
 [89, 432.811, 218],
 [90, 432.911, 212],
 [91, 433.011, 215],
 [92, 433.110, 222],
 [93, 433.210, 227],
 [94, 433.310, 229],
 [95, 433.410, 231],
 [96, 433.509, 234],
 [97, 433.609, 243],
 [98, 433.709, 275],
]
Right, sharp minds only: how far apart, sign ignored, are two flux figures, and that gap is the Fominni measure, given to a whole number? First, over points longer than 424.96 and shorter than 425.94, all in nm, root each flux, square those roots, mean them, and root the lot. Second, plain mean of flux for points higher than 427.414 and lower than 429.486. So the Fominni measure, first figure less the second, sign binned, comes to 224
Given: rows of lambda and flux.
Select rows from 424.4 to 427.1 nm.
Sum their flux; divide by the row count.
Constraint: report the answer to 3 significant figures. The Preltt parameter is 245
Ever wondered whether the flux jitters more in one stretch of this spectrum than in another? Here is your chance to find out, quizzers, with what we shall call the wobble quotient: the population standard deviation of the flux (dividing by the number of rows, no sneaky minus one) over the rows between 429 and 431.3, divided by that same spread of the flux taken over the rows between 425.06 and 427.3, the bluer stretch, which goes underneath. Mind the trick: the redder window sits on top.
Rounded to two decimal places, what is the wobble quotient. 1.04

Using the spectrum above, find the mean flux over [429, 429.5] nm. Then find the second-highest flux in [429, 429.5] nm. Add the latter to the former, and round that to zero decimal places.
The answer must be 488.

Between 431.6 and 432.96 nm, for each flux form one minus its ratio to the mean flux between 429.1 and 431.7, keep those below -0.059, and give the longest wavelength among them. 432.313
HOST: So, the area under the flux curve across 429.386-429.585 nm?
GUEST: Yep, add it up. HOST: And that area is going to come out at 50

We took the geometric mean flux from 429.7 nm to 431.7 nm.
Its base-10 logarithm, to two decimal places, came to 2.34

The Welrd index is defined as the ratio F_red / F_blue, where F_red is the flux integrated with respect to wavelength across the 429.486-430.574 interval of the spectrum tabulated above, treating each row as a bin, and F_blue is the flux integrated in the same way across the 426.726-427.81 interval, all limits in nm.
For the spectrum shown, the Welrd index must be 0.98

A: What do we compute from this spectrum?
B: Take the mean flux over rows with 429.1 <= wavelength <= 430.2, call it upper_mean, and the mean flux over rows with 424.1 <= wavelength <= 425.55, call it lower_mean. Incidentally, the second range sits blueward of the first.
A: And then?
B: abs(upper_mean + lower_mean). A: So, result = 487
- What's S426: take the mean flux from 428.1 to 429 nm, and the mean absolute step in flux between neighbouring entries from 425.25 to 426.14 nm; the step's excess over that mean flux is -241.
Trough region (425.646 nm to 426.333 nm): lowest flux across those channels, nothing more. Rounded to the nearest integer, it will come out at 218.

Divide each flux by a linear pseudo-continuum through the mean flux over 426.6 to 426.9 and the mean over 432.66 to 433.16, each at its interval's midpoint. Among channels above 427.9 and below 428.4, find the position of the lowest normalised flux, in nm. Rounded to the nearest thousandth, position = 427.956 nm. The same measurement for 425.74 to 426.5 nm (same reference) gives 425.891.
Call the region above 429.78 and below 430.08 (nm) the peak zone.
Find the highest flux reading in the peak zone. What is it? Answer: 231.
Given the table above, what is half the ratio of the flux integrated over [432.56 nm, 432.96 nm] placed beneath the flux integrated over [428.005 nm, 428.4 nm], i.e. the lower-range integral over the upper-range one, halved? 0.53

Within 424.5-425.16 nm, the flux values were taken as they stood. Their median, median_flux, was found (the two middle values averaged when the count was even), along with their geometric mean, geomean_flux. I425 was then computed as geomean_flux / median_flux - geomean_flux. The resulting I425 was -242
